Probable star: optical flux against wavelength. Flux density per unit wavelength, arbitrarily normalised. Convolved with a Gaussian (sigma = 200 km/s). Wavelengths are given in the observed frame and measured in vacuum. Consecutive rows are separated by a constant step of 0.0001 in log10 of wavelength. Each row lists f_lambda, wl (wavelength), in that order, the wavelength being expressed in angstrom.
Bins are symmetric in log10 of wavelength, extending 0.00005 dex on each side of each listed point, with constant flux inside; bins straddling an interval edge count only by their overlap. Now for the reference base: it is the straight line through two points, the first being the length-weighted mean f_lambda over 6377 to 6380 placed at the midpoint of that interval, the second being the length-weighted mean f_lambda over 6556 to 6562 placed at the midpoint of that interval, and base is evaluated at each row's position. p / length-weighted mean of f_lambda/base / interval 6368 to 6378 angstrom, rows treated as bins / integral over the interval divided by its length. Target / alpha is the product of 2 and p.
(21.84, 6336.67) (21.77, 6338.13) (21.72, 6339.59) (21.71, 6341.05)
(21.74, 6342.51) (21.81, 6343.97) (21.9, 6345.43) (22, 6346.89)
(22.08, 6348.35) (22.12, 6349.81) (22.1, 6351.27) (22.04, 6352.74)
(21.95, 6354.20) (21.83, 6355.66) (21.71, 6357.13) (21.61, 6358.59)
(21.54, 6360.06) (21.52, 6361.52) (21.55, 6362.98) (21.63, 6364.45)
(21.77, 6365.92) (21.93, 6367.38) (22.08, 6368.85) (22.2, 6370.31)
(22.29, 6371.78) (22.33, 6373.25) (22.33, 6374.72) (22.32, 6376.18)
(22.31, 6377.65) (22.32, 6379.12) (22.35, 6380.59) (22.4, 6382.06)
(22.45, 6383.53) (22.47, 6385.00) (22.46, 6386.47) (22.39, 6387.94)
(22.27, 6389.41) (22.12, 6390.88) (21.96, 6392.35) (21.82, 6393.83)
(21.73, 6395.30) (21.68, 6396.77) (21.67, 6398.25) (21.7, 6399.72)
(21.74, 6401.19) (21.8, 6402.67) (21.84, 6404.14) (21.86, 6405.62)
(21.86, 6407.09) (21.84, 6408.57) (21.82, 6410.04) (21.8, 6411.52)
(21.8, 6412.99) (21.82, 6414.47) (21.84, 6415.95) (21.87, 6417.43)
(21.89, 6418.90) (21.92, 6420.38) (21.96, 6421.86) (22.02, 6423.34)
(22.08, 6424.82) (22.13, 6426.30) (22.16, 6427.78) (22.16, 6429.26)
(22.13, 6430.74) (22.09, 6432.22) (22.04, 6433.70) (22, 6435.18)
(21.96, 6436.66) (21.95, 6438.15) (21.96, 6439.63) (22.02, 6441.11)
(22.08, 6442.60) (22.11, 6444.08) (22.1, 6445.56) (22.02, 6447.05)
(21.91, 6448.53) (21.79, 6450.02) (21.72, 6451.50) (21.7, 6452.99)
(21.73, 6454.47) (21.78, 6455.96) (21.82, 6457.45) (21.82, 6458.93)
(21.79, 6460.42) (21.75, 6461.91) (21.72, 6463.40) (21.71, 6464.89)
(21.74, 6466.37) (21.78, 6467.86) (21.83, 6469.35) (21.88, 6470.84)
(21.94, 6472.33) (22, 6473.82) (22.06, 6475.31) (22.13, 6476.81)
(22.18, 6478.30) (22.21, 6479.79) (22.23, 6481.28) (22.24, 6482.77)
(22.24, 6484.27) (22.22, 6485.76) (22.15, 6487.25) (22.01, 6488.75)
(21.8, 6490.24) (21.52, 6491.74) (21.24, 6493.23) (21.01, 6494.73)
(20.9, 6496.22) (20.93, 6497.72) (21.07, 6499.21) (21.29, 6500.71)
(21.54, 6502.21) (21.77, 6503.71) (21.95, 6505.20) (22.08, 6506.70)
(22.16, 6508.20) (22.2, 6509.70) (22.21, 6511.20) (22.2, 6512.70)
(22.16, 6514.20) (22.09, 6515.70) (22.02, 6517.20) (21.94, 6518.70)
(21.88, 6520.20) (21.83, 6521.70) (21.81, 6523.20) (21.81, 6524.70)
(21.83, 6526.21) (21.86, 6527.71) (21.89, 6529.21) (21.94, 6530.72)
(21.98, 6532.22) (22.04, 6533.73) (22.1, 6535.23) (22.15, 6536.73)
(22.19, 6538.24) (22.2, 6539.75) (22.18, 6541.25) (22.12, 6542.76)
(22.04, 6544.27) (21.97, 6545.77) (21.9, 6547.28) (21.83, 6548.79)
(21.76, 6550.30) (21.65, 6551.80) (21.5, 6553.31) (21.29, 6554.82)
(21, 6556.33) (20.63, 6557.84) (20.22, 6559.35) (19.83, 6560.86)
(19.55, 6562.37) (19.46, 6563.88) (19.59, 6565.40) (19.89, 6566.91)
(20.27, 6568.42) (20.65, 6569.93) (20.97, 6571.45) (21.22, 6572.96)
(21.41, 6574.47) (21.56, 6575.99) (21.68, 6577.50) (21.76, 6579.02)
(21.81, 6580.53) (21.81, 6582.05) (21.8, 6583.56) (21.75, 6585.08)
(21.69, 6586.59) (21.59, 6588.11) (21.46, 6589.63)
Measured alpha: 1.99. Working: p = 1.00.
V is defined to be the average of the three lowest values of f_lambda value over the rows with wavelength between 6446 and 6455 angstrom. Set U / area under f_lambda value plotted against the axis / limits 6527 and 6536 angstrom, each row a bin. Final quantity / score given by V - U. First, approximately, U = 198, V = 21.7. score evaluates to -176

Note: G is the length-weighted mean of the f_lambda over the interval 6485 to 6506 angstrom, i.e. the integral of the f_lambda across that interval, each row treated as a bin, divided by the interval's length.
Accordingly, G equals 21.53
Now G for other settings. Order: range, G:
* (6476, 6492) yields 22.09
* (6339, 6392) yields 22.04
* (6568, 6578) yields 21.12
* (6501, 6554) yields 21.96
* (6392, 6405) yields 21.75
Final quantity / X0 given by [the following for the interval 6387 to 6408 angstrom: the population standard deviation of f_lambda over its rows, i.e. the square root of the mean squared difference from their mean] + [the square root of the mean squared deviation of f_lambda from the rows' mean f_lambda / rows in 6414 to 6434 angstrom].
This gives 0.3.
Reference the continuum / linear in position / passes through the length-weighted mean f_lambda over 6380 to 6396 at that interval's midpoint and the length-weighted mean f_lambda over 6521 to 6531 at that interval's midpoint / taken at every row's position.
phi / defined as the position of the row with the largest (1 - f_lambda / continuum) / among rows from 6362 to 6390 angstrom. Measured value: 6362.98 angstrom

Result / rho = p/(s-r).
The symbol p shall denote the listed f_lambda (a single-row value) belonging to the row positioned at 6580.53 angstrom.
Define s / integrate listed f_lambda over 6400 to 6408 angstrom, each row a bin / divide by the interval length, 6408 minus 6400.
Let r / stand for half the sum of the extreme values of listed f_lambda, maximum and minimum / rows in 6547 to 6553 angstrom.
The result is 678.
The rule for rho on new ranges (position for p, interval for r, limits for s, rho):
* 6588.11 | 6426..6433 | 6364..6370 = -98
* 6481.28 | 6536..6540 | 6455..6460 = -58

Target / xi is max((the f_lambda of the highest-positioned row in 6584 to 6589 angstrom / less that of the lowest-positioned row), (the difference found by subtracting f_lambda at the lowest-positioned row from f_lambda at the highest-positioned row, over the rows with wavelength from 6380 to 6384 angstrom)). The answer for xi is 0.10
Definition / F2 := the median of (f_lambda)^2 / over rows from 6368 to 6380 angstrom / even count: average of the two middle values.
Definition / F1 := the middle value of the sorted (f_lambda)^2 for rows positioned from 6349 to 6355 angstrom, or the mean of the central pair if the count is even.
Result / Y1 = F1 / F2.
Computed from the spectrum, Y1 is 0.98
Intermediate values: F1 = 487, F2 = 498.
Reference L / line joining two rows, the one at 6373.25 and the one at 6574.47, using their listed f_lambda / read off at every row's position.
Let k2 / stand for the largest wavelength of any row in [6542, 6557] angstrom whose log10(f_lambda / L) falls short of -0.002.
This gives 6556.33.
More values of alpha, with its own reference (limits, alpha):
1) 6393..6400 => 1.96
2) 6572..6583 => 2.15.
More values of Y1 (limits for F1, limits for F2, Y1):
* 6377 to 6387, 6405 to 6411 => 1.05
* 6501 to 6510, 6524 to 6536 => 1.01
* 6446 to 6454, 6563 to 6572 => 1.18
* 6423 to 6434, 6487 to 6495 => 1.04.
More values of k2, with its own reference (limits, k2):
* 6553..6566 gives 6565.40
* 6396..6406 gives 6405.62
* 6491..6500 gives 6499.21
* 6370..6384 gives 6370.31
